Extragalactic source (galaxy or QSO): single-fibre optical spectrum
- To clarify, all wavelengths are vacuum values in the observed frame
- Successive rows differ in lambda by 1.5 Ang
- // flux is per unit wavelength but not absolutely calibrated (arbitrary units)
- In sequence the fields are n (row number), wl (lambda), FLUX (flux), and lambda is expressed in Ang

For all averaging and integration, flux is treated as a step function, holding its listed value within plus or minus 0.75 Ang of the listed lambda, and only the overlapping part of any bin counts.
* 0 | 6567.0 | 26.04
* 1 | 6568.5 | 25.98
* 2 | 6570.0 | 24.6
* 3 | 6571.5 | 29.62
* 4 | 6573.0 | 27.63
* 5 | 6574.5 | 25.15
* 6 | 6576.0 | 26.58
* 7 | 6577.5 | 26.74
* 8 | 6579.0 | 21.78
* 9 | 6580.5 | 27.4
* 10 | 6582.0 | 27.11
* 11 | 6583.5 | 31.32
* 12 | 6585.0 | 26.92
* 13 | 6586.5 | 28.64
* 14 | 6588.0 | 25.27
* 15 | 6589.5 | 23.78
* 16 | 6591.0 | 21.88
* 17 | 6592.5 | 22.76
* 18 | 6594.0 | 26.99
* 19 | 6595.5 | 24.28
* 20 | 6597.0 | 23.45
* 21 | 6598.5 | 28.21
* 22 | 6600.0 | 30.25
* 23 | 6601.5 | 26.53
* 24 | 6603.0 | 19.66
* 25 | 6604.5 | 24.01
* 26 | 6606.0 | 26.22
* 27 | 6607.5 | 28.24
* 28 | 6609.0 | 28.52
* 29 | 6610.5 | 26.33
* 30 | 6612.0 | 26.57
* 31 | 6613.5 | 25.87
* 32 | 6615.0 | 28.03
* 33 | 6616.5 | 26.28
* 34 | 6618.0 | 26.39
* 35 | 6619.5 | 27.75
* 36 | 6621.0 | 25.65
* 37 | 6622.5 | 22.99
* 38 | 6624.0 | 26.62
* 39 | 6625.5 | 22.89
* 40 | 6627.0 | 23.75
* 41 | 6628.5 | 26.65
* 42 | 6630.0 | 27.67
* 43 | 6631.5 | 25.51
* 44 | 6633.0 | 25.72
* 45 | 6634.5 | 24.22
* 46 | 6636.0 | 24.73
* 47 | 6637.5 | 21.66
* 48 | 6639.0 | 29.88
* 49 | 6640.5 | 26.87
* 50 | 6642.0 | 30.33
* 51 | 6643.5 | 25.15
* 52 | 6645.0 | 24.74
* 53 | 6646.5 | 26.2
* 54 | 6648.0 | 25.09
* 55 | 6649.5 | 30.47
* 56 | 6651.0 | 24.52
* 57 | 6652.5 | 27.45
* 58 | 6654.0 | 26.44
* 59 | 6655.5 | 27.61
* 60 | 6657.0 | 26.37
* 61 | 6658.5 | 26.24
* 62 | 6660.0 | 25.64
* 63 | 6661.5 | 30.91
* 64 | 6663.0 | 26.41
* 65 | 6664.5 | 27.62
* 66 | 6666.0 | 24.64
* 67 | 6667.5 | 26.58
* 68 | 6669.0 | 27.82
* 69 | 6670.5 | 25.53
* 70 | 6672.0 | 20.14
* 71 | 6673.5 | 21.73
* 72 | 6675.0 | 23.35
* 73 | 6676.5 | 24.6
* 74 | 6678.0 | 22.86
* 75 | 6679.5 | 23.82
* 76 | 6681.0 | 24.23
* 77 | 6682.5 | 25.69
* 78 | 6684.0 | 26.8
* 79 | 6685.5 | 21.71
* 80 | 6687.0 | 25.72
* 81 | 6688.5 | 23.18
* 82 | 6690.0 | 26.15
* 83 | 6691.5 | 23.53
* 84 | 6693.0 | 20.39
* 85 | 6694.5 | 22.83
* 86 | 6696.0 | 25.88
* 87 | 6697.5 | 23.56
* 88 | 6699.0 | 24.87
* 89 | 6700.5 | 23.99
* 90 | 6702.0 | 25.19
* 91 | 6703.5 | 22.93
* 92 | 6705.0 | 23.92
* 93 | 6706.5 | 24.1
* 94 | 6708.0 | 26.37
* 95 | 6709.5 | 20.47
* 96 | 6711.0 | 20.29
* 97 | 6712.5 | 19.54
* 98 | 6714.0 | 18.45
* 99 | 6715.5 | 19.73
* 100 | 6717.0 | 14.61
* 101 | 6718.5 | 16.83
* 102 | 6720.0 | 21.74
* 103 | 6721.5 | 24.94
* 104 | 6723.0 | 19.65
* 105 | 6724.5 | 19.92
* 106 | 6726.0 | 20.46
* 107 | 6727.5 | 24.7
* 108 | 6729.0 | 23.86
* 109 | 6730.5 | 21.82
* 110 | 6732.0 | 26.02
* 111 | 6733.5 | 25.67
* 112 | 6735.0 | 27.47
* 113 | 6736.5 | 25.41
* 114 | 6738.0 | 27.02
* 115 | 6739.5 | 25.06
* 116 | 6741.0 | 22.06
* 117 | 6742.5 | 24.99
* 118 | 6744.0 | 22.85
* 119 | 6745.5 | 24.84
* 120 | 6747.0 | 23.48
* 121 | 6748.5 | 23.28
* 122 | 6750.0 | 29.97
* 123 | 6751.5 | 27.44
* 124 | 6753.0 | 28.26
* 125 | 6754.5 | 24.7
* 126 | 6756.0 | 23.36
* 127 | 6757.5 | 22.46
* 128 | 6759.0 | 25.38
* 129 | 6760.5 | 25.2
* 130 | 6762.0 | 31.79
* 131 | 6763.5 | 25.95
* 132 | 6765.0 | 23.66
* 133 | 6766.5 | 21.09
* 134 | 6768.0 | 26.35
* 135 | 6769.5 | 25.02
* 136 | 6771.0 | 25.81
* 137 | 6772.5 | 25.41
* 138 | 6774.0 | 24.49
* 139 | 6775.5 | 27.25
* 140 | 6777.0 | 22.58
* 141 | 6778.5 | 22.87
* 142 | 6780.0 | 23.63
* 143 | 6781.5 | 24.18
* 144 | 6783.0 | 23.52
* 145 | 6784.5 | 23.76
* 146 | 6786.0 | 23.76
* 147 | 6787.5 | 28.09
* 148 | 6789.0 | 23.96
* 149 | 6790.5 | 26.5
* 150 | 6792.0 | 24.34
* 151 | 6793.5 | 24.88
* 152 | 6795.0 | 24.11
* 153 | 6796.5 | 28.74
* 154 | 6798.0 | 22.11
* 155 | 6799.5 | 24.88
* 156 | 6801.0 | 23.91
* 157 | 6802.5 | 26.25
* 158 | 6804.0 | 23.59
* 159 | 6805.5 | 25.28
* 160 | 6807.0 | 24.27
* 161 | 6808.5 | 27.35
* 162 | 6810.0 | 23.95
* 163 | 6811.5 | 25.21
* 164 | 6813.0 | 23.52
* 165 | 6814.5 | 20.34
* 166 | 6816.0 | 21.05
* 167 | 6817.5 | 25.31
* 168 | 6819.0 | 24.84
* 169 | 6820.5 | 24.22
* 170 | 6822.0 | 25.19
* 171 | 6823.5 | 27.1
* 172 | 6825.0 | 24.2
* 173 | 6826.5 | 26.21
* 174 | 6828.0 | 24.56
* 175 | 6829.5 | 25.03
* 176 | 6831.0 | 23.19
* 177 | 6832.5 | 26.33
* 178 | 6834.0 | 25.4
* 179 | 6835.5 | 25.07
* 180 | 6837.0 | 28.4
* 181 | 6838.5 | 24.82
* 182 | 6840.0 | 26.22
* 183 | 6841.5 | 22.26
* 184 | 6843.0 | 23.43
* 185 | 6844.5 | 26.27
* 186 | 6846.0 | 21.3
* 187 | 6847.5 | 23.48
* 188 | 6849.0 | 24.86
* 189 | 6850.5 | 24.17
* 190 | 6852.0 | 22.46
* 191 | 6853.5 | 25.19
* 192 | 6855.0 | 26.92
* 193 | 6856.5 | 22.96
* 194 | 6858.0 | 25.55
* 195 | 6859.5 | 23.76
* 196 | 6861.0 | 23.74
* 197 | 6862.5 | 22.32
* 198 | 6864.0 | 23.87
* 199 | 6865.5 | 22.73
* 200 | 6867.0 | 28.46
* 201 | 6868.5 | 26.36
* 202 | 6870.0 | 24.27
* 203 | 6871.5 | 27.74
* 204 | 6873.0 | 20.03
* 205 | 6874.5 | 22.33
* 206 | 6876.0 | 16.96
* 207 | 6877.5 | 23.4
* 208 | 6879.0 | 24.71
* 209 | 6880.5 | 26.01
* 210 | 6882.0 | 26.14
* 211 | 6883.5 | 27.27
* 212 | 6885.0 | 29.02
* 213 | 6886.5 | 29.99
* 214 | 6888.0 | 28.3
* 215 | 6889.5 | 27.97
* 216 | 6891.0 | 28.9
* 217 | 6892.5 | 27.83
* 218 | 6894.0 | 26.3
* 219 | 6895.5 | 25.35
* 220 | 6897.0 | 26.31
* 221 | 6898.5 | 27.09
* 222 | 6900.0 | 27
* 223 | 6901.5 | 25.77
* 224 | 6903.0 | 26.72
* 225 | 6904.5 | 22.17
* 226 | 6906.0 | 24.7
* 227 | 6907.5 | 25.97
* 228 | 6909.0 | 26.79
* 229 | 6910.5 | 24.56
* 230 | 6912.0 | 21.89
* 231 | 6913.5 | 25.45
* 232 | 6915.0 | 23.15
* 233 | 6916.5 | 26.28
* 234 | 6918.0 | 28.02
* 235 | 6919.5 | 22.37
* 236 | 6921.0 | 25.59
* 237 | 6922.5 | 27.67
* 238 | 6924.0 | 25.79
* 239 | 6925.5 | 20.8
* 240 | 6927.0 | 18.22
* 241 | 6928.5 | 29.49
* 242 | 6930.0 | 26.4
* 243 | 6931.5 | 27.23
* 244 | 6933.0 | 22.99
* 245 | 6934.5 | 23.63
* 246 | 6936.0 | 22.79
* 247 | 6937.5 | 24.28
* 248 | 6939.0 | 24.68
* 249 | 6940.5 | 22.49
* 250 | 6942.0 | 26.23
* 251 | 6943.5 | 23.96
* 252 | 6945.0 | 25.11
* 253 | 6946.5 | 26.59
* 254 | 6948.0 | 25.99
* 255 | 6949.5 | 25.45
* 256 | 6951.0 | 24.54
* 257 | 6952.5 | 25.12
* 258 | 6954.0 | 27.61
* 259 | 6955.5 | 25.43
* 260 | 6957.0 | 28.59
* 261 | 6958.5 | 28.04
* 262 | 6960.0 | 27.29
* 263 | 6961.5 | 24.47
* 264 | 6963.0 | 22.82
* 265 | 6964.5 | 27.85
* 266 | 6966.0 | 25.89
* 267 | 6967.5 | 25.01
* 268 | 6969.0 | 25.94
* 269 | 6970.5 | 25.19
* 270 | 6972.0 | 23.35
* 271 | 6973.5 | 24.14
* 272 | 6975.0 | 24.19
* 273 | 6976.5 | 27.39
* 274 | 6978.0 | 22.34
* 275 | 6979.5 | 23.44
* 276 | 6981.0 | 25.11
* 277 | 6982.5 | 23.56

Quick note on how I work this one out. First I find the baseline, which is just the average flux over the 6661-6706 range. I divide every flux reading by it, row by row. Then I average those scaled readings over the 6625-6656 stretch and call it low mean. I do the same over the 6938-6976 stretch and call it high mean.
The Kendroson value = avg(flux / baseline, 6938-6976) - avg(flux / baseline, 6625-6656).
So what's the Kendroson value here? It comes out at -0.026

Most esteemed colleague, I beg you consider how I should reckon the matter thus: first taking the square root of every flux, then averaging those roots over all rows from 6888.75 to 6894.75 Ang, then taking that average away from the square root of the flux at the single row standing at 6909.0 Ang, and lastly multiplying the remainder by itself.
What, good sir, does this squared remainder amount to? 0.01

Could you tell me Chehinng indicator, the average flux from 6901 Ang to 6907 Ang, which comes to 24.8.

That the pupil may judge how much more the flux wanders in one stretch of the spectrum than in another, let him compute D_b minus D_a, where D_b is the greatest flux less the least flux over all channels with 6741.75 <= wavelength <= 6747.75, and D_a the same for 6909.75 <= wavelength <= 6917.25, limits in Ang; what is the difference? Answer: -2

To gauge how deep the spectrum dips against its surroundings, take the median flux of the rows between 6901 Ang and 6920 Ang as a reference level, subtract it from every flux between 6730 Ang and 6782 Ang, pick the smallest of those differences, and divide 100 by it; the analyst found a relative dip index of -23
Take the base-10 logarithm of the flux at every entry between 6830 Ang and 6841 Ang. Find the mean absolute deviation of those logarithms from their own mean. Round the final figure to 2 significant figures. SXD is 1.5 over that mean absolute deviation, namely 77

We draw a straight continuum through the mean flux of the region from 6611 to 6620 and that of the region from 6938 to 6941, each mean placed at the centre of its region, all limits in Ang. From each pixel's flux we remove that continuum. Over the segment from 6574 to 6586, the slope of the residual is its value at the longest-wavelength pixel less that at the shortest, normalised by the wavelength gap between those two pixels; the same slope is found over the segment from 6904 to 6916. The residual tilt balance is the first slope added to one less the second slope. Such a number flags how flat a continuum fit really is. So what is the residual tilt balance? 1.1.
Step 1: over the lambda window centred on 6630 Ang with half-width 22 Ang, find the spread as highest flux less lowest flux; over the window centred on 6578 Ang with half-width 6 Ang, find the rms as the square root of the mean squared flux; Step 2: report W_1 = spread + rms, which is 35.6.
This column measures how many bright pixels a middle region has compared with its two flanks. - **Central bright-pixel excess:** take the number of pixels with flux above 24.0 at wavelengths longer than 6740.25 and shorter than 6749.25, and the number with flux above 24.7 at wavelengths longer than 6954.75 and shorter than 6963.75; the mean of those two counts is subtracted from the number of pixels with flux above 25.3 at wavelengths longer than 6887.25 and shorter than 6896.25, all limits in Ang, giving 3.0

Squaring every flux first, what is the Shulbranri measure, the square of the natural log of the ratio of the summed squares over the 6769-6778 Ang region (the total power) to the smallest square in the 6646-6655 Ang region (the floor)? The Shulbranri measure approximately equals 3.4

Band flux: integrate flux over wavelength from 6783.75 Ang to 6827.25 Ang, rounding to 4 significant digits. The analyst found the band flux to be 1075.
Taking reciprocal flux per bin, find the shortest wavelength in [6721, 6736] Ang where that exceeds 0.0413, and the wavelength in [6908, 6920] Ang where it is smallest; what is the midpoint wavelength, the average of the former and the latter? 6820.5 Ang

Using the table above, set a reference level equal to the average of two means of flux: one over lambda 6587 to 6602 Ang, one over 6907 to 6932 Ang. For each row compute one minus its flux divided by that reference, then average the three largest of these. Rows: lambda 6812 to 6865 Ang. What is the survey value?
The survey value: 0.170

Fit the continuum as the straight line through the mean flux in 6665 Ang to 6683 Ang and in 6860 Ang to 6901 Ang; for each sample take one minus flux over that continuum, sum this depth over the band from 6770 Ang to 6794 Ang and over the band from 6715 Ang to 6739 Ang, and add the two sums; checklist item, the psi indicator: 1.5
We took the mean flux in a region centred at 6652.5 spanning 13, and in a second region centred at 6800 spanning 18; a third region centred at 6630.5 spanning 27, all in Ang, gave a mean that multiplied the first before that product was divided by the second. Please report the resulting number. 27.6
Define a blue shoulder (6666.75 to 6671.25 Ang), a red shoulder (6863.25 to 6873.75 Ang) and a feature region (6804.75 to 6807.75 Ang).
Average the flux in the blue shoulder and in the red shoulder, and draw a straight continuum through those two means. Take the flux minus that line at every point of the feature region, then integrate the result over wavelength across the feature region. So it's -1.8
